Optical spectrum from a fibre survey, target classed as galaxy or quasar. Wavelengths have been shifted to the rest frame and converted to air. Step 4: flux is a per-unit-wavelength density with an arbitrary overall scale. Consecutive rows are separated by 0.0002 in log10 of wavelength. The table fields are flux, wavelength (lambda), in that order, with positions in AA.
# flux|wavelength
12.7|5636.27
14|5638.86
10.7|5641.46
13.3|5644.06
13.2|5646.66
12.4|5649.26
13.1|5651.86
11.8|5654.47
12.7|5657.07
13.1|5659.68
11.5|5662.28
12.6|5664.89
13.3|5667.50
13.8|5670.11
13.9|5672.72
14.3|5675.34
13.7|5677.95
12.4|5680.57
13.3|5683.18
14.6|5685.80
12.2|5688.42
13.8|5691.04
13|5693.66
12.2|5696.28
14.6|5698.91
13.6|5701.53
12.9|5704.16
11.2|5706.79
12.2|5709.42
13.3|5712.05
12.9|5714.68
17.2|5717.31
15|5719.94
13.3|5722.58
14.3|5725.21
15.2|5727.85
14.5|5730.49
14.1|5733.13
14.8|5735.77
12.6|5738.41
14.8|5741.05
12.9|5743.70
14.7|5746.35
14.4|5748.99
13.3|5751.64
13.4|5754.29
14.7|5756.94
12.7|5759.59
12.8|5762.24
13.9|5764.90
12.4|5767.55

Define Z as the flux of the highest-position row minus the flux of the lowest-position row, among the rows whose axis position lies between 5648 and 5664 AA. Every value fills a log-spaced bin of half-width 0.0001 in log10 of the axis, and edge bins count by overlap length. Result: -0.9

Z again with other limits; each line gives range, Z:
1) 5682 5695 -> -0.3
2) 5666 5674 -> 0.6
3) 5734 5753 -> -1.5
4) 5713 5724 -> 0.4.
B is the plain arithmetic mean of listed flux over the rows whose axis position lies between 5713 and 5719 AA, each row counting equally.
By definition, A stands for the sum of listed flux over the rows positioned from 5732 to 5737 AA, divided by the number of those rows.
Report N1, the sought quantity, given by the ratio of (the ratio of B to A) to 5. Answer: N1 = 0.208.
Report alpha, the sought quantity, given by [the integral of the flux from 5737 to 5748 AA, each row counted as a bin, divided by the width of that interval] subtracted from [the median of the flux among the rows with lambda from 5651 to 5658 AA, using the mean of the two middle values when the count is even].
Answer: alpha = -1.1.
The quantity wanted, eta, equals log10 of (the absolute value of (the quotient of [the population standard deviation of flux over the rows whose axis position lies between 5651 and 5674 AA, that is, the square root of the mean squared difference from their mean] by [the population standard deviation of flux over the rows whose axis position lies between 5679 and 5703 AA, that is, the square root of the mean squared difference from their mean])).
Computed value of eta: -0.06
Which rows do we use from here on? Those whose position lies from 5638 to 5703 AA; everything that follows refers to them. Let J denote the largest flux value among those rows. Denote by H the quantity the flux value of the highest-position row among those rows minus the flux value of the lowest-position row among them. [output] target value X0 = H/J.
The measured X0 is -0.03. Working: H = -0.4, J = 14.6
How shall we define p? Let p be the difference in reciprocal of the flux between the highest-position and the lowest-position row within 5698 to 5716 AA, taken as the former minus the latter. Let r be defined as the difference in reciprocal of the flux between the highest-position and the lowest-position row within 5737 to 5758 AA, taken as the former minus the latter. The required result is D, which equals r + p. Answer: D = -0.002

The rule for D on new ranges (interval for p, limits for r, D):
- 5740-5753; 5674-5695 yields 0.015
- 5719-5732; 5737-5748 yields -0.009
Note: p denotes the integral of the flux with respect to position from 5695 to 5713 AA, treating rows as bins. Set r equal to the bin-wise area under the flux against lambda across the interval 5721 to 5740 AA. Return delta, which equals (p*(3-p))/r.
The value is -196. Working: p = 231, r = 269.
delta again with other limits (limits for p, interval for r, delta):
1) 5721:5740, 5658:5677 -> -284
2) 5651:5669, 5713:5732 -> -183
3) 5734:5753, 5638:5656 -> -305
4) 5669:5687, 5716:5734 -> -225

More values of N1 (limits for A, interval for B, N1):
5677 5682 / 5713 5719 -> 0.231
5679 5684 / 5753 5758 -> 0.219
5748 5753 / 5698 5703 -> 0.204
